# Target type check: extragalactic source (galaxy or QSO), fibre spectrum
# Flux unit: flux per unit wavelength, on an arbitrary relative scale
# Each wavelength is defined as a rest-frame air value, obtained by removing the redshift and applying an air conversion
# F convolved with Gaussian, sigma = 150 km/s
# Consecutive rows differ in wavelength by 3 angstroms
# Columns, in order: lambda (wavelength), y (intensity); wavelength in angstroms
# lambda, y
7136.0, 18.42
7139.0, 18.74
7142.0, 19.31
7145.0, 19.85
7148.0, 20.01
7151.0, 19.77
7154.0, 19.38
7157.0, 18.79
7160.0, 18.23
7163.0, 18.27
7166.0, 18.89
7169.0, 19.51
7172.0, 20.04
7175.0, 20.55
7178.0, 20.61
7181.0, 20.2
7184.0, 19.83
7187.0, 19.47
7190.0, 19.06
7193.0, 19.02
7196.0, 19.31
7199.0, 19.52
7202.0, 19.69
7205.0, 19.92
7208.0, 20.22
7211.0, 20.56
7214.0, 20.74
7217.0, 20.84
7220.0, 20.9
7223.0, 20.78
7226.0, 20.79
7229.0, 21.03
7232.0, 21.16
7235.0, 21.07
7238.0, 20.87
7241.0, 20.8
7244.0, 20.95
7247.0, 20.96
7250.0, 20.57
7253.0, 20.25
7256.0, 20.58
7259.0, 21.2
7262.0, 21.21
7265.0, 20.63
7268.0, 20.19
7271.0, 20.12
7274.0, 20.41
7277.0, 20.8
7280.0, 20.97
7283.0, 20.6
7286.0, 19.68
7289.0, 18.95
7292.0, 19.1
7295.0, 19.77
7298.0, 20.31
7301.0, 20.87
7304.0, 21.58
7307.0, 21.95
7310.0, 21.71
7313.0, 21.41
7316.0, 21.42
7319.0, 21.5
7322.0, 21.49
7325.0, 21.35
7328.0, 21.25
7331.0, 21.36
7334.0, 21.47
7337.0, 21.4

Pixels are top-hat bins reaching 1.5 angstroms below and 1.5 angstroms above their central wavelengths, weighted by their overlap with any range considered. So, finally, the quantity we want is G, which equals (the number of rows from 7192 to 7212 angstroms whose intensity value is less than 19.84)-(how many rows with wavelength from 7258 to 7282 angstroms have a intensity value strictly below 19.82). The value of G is 4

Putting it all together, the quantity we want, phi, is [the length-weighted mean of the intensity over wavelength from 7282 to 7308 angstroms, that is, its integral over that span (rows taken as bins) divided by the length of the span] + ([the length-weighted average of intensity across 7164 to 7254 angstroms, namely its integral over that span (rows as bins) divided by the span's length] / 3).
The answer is 27.0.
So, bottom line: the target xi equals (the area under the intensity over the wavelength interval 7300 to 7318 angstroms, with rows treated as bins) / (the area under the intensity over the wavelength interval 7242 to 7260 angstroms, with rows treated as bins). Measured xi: 1.0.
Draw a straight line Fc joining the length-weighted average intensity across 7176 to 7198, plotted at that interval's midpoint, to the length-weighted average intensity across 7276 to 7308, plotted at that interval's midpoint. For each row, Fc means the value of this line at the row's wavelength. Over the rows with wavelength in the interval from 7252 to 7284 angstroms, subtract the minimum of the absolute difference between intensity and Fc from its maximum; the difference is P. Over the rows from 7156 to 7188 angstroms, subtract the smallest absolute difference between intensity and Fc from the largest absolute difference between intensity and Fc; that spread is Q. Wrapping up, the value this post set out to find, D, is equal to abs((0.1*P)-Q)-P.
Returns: 0.11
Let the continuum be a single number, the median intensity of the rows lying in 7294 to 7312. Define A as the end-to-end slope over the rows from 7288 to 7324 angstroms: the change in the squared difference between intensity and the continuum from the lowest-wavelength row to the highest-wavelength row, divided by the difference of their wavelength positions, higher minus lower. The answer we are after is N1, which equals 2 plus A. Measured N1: 1.85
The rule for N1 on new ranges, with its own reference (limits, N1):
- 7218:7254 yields 2.03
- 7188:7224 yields 1.86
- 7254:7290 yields 2.14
